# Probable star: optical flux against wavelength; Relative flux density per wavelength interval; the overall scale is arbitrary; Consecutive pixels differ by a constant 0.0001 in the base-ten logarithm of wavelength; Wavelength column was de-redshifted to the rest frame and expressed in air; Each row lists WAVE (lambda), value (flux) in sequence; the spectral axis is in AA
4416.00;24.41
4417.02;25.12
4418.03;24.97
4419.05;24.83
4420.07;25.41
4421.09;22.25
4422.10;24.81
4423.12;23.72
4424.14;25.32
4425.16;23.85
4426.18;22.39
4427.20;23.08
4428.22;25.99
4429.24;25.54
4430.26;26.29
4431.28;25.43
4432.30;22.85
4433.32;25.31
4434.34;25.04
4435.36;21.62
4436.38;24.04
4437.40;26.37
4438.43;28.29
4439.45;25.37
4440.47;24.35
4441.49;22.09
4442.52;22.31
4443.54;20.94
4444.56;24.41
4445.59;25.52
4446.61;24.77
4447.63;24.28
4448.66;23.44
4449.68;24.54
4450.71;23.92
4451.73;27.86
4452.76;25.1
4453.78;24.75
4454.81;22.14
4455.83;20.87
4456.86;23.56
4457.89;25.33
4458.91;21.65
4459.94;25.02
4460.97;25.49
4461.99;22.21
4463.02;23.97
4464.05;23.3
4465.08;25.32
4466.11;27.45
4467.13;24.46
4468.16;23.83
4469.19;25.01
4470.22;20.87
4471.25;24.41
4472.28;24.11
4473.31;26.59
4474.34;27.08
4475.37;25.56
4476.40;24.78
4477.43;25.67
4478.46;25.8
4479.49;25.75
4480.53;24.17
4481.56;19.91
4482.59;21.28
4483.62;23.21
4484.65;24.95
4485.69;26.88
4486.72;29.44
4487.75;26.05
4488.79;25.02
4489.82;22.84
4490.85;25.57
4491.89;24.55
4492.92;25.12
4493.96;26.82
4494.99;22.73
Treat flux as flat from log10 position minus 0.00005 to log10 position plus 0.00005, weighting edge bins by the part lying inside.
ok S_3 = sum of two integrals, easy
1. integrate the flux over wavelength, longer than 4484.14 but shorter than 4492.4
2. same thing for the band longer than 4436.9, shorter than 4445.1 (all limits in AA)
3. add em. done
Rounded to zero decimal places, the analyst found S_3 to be 411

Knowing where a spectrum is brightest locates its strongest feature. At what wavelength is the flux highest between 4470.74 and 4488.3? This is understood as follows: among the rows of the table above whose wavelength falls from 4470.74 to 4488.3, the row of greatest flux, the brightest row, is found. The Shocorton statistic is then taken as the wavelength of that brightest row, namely 4486.72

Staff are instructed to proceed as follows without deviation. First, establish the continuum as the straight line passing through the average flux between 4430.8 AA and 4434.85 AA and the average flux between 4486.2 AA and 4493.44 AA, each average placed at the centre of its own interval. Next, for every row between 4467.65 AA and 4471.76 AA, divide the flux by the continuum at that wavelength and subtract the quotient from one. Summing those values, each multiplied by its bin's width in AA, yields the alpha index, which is 0.3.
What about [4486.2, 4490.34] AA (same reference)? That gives -0.1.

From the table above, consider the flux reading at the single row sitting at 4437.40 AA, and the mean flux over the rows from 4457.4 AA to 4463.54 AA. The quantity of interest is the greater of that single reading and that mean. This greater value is 26.4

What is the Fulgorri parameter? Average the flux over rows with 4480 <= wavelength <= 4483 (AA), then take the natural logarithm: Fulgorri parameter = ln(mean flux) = 3.08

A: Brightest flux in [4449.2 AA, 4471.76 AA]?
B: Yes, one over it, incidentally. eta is 0.0359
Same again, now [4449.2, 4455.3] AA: 0.0359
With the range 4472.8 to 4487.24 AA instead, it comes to 0.0340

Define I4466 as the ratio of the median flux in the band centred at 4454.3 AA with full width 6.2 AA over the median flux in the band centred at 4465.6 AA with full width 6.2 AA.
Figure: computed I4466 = 1.00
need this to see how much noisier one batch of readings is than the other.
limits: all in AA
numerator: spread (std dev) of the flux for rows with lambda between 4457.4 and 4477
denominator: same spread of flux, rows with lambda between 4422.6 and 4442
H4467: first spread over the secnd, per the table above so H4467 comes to 1.01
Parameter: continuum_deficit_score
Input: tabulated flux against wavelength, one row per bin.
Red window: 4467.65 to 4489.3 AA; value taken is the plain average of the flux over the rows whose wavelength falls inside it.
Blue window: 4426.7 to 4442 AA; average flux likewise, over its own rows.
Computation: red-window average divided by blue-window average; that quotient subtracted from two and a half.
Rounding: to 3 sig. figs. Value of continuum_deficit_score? 1.50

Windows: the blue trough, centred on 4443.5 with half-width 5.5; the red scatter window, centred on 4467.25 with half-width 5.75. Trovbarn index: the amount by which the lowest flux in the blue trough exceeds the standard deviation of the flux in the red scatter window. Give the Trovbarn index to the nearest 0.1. 19.3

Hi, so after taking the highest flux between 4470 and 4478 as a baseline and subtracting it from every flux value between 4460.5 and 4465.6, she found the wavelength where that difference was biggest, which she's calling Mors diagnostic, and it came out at 4460.97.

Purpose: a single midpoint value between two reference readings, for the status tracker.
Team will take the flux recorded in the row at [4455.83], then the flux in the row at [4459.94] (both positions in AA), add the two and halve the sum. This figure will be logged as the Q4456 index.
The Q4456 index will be 22.9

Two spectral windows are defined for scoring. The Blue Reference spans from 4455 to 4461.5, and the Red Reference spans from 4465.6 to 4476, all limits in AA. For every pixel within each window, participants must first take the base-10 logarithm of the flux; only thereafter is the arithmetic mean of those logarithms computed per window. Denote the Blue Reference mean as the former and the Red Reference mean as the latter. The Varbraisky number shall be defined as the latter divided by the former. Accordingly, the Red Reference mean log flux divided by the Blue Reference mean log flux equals 1.017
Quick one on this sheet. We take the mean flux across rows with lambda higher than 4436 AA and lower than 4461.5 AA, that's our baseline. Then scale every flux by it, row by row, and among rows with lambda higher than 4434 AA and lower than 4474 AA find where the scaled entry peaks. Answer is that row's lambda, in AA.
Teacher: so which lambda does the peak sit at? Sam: 4438.43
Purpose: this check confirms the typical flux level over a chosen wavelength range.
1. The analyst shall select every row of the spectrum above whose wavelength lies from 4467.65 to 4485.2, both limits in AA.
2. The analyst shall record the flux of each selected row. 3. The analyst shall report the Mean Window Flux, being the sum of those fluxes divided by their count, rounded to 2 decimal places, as 24.29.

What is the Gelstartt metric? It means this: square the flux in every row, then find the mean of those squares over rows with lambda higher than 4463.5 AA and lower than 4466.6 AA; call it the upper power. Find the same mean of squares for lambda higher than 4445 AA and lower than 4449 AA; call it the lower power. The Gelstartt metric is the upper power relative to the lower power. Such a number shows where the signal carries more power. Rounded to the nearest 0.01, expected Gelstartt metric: 1.07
